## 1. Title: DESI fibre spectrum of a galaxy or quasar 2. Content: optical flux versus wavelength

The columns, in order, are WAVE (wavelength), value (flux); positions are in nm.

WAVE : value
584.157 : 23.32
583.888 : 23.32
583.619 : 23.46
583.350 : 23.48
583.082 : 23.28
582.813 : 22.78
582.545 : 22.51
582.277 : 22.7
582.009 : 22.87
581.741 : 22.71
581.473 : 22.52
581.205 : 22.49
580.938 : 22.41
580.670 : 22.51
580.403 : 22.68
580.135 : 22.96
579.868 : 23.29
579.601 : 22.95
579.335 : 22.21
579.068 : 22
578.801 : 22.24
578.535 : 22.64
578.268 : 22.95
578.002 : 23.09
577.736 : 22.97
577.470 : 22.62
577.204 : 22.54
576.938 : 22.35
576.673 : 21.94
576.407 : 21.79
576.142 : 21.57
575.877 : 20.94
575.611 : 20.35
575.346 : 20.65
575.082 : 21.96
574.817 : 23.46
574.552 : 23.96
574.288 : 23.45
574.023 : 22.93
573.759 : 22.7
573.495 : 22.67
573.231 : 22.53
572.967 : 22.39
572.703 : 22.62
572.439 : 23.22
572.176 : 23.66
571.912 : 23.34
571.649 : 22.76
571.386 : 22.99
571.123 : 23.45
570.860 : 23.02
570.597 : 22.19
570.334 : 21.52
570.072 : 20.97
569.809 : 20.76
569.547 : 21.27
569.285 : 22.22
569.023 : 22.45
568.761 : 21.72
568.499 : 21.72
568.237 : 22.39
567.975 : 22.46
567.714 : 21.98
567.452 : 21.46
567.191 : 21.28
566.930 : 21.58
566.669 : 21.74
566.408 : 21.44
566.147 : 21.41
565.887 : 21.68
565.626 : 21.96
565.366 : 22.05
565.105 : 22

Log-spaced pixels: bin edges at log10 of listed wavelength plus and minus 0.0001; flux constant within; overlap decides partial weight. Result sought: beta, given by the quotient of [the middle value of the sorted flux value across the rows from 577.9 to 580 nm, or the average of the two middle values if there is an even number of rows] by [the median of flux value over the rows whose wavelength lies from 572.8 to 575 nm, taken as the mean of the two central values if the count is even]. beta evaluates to 0.999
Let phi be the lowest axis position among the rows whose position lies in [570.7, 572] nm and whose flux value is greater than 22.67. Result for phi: 570.860 nm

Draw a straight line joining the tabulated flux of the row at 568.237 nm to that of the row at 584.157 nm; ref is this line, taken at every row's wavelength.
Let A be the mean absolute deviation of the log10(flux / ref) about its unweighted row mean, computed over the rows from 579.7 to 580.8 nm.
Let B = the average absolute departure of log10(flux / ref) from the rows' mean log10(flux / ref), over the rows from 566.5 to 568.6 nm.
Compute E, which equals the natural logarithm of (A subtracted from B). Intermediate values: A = 0.0053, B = 0.006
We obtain -6.9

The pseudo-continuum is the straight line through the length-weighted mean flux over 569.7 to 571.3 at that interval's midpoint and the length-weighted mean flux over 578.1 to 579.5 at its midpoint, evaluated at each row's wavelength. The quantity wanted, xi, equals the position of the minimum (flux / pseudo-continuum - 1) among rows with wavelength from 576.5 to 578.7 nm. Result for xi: 576.673 nm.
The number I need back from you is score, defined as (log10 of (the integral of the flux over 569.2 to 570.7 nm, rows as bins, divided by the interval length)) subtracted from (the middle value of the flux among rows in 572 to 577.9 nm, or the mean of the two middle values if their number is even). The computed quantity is 21.2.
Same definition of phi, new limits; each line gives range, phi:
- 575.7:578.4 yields 577.736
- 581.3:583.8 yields 581.741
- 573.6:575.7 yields 573.759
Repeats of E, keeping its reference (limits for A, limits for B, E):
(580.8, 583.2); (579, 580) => -5.1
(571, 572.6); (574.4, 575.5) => -4.0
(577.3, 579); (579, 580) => -5.4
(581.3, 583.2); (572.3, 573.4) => -6.2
